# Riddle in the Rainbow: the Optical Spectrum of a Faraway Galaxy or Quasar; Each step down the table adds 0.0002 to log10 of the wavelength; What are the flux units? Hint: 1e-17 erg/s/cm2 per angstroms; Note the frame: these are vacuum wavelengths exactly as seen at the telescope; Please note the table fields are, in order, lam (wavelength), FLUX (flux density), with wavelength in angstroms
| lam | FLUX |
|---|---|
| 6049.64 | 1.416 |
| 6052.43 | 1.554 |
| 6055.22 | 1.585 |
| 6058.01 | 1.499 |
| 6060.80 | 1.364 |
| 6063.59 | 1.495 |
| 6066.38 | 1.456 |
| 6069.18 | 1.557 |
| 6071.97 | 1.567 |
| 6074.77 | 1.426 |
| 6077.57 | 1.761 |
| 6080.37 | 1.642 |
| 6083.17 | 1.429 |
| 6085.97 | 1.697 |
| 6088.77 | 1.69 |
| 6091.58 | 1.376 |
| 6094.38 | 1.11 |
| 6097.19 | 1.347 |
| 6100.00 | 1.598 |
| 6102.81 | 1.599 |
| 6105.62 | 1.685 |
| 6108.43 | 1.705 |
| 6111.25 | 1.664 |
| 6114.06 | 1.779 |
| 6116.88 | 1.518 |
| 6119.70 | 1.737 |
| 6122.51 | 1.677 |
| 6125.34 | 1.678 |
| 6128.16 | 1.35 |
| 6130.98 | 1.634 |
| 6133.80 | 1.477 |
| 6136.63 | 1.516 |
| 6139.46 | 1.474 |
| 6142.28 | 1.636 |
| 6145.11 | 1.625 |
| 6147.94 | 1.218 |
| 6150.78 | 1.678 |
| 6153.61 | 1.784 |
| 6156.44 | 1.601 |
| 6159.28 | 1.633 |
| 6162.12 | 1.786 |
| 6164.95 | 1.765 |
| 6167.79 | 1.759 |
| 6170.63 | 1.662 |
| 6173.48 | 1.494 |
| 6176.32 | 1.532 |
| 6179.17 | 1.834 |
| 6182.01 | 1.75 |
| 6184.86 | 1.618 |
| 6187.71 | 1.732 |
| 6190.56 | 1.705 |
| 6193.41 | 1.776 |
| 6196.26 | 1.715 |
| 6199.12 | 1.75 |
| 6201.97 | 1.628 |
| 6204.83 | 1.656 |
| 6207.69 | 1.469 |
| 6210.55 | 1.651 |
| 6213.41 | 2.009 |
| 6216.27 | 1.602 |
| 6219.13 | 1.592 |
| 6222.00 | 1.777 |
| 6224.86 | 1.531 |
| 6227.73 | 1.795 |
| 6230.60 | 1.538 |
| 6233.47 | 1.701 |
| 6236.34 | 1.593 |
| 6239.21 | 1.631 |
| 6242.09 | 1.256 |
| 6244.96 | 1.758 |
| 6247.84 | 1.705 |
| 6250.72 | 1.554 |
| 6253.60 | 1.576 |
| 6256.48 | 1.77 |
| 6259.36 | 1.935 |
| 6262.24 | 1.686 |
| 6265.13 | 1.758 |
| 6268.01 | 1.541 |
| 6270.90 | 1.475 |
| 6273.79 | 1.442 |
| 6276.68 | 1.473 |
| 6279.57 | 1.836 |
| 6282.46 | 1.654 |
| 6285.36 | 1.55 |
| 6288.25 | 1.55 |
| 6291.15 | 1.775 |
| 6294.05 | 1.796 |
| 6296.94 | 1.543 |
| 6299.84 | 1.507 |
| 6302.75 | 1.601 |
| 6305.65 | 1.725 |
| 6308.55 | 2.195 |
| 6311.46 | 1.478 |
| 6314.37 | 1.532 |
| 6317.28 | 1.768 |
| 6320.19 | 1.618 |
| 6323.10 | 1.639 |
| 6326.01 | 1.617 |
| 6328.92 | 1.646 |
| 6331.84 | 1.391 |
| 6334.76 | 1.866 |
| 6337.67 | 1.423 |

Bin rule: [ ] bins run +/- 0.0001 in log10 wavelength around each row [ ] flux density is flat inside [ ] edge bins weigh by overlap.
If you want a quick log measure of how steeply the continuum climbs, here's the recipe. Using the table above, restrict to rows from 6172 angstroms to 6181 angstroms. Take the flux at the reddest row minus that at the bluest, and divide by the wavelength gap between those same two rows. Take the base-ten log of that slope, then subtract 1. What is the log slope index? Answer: -2.22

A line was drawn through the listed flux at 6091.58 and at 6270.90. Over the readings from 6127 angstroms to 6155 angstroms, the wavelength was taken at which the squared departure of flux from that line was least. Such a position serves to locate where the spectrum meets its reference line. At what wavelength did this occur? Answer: 6128.16 angstroms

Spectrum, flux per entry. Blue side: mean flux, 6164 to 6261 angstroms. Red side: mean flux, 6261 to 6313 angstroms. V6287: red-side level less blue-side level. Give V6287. -0.03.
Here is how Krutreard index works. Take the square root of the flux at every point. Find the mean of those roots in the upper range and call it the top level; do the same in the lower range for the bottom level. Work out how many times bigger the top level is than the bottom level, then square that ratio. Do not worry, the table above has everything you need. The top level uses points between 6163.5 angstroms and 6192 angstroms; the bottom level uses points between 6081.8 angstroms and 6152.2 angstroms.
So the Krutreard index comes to 1.09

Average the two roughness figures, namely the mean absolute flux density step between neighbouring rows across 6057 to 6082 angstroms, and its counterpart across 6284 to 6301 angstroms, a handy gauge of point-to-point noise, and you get 0.117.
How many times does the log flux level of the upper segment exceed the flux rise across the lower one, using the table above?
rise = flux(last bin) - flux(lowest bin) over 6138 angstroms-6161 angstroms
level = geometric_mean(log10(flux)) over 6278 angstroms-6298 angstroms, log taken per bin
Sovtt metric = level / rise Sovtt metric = 1.4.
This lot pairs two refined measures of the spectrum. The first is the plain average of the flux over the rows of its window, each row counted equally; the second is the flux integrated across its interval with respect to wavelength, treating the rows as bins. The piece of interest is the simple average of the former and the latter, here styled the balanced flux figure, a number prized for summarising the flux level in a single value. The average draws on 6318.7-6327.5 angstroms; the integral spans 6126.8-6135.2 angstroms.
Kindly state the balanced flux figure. 7.1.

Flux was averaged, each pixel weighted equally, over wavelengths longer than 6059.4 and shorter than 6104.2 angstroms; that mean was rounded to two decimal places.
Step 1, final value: 1.51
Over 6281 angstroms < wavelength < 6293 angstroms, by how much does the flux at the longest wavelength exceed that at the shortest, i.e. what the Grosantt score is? 0.12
